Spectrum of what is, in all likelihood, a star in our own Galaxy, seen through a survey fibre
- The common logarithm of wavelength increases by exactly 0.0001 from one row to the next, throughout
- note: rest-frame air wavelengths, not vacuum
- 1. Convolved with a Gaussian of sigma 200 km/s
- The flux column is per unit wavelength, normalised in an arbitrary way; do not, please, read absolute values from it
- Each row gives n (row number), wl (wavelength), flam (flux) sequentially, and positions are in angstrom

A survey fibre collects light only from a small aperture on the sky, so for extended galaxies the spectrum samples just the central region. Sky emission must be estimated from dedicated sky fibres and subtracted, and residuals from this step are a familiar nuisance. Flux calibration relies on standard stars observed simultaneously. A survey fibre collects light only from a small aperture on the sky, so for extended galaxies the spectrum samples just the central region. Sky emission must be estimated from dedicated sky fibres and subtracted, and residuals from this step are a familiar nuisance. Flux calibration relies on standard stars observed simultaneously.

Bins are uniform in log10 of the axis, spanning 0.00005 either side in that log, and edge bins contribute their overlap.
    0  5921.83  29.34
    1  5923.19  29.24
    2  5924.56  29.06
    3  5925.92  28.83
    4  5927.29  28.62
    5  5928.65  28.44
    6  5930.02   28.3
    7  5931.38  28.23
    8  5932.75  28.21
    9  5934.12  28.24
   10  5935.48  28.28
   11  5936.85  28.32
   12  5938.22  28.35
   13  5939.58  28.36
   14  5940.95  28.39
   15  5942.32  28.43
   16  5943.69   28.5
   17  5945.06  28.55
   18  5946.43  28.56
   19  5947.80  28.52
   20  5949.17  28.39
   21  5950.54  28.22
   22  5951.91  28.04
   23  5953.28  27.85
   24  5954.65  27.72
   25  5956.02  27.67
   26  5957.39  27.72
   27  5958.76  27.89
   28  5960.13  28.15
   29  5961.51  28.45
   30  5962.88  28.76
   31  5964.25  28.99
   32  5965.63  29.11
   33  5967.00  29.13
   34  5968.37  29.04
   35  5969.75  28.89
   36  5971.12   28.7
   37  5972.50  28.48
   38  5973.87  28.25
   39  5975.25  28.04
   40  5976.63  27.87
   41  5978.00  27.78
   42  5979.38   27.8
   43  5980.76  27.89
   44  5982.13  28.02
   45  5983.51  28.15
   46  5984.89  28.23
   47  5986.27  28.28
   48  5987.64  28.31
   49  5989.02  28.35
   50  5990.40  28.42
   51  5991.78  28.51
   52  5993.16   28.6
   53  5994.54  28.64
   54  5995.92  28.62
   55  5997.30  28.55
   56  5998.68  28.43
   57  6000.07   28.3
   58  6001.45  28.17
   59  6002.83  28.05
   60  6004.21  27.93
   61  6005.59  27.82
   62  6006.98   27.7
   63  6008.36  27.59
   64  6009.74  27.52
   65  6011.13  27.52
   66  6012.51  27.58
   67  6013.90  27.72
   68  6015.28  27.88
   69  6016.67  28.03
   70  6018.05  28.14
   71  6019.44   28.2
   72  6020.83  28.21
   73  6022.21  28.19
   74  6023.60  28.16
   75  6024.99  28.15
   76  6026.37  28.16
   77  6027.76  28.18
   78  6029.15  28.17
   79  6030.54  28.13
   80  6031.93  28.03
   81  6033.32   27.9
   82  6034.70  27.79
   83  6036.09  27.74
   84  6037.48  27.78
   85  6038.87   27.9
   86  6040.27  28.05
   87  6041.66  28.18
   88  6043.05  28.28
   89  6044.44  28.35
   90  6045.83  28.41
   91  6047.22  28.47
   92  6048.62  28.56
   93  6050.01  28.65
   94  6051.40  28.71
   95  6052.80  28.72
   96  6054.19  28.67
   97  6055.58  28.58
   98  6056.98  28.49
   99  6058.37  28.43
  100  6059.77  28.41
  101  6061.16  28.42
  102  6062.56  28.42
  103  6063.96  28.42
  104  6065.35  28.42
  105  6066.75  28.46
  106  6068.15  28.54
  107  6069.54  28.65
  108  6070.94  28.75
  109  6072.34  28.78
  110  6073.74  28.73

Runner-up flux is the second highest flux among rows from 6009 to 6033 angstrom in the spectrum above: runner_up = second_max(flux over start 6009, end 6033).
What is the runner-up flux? 28.2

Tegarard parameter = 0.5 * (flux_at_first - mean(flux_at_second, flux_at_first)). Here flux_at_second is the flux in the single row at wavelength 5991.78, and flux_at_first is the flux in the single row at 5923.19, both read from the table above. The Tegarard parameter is 0.18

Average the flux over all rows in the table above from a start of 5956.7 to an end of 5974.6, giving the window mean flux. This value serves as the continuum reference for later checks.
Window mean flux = 28.6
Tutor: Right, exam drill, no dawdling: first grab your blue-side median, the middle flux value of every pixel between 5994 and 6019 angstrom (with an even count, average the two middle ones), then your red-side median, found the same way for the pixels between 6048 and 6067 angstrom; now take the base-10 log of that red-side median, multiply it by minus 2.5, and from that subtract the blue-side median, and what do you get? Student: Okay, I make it -31.6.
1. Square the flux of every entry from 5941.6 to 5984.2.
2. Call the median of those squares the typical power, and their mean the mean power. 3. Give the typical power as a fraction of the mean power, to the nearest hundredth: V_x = 1.00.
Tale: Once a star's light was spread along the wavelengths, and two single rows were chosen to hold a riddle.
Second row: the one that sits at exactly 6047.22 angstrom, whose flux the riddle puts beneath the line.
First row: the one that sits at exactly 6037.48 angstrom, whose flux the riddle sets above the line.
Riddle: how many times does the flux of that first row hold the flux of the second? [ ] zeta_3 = 0.98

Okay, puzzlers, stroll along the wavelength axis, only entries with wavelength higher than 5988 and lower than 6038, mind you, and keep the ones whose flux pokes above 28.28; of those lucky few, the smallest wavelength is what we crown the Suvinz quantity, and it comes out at 5989.02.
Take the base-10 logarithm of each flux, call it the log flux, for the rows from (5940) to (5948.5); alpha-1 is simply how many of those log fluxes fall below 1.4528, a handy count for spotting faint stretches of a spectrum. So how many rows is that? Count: 0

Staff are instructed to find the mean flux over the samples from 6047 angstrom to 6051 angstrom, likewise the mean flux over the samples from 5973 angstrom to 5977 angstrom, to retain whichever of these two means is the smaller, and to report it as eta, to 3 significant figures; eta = 28.1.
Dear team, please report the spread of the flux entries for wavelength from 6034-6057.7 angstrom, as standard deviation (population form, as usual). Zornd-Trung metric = 0.33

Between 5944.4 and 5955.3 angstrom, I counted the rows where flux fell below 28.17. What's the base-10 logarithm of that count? 0.5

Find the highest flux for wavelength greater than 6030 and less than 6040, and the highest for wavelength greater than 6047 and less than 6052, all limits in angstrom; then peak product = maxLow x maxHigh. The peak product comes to 808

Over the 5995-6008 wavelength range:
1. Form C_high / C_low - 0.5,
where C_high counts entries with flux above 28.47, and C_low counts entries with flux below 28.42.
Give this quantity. -0.17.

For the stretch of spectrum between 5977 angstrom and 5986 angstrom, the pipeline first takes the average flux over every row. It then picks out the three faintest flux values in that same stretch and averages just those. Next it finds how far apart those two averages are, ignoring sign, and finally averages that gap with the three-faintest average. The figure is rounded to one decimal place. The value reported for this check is 14.0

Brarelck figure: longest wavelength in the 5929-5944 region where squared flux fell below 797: 5932.75 angstrom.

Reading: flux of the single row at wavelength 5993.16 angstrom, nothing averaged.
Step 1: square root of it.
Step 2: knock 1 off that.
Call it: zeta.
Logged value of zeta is 4.35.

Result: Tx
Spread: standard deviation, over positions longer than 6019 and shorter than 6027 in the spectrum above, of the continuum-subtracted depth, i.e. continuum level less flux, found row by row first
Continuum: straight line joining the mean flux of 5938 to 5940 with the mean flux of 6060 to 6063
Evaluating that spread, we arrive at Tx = 0.02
